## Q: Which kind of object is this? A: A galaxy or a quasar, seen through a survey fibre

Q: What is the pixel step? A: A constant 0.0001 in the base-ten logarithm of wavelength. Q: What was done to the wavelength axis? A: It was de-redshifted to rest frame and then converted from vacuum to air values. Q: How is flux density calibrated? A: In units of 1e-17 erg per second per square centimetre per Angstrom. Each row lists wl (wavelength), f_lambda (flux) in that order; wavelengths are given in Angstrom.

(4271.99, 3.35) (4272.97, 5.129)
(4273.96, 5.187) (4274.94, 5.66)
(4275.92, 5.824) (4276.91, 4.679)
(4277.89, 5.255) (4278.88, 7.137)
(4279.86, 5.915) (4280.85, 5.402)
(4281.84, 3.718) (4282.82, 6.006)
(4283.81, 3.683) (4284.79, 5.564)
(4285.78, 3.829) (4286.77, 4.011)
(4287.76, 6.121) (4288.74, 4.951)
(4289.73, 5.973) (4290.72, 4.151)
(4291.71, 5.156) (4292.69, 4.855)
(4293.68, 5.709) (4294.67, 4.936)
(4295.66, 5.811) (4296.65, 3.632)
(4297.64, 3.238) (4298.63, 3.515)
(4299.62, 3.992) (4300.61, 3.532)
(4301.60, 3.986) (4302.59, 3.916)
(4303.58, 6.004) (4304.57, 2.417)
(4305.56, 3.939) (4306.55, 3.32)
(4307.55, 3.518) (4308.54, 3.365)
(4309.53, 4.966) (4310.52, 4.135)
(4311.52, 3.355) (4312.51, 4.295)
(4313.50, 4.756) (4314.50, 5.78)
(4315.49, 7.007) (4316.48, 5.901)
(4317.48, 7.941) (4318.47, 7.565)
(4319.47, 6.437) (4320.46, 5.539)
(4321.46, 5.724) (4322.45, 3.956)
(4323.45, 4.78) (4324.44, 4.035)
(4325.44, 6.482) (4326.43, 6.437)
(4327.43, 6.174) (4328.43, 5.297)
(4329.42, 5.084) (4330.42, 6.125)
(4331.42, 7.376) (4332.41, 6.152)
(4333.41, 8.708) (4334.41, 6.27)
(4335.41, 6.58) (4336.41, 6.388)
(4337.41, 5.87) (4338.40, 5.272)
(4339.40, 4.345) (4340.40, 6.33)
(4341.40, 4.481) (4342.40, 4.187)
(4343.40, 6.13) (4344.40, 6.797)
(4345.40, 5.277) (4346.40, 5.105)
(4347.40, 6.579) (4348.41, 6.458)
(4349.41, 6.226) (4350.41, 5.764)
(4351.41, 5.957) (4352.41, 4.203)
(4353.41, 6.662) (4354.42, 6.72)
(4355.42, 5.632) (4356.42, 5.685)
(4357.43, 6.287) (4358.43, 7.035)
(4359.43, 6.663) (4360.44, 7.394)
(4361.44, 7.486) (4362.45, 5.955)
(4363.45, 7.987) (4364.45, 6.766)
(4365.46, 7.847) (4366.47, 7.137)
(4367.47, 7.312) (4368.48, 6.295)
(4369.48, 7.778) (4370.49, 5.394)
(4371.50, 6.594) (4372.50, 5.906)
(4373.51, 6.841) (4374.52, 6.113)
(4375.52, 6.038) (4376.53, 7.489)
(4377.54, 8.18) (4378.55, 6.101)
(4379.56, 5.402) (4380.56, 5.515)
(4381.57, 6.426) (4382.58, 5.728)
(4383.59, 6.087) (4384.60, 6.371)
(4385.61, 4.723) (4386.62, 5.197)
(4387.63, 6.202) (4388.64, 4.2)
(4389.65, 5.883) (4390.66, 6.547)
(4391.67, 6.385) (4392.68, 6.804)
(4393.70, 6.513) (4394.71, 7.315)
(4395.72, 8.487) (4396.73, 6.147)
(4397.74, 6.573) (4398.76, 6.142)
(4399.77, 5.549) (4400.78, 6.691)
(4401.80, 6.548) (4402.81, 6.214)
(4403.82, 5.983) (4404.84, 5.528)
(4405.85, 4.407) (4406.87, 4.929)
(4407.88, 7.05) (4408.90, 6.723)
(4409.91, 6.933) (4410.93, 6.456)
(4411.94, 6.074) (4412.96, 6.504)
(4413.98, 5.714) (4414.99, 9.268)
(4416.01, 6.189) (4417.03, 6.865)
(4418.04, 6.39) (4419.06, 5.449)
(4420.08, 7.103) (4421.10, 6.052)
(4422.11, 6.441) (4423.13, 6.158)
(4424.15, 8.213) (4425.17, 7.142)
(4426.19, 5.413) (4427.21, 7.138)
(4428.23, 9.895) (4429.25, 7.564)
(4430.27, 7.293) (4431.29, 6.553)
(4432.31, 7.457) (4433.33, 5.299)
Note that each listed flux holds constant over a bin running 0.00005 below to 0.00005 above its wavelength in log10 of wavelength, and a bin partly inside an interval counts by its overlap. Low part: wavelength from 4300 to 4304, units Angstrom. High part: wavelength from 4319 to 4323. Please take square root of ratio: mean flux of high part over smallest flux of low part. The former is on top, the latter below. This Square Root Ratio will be 1.24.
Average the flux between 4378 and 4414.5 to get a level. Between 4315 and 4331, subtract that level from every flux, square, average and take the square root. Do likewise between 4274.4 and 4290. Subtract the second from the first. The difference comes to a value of -0.2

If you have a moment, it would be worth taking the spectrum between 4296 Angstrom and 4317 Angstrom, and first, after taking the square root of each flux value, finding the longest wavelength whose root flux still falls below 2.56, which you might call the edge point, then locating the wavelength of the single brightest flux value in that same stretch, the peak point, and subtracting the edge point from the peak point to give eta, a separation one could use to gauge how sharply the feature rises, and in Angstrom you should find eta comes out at -1.0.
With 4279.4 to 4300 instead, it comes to -11.9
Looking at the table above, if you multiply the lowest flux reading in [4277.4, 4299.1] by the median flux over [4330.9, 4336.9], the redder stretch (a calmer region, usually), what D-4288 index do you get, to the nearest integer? 21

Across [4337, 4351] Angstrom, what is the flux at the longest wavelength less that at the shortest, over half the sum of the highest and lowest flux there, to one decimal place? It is 0.0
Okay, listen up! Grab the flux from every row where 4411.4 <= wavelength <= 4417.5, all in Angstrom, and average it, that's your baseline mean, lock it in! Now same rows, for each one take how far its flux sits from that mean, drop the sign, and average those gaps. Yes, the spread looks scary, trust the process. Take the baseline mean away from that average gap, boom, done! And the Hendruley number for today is -5.90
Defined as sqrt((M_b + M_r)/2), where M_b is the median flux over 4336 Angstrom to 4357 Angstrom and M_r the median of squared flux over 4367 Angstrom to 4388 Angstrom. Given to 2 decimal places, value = 4.65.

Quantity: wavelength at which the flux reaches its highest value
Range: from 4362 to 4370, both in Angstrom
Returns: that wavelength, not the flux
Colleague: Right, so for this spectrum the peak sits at 4363.45 Angstrom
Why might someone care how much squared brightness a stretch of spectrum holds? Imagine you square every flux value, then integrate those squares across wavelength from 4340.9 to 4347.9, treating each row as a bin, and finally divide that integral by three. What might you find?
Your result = 73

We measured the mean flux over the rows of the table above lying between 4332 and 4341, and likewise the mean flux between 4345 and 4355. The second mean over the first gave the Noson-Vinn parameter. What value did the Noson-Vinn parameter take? 0.95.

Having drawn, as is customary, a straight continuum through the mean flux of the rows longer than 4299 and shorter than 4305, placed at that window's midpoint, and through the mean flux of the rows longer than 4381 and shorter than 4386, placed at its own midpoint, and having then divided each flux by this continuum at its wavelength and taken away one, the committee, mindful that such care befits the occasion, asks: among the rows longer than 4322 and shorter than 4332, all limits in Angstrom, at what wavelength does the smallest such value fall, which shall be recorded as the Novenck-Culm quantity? 4322.45 Angstrom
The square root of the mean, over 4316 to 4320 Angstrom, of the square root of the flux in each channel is 1.62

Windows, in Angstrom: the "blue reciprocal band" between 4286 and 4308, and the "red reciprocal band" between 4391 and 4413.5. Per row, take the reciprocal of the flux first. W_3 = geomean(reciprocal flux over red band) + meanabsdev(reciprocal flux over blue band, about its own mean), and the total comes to 0.206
